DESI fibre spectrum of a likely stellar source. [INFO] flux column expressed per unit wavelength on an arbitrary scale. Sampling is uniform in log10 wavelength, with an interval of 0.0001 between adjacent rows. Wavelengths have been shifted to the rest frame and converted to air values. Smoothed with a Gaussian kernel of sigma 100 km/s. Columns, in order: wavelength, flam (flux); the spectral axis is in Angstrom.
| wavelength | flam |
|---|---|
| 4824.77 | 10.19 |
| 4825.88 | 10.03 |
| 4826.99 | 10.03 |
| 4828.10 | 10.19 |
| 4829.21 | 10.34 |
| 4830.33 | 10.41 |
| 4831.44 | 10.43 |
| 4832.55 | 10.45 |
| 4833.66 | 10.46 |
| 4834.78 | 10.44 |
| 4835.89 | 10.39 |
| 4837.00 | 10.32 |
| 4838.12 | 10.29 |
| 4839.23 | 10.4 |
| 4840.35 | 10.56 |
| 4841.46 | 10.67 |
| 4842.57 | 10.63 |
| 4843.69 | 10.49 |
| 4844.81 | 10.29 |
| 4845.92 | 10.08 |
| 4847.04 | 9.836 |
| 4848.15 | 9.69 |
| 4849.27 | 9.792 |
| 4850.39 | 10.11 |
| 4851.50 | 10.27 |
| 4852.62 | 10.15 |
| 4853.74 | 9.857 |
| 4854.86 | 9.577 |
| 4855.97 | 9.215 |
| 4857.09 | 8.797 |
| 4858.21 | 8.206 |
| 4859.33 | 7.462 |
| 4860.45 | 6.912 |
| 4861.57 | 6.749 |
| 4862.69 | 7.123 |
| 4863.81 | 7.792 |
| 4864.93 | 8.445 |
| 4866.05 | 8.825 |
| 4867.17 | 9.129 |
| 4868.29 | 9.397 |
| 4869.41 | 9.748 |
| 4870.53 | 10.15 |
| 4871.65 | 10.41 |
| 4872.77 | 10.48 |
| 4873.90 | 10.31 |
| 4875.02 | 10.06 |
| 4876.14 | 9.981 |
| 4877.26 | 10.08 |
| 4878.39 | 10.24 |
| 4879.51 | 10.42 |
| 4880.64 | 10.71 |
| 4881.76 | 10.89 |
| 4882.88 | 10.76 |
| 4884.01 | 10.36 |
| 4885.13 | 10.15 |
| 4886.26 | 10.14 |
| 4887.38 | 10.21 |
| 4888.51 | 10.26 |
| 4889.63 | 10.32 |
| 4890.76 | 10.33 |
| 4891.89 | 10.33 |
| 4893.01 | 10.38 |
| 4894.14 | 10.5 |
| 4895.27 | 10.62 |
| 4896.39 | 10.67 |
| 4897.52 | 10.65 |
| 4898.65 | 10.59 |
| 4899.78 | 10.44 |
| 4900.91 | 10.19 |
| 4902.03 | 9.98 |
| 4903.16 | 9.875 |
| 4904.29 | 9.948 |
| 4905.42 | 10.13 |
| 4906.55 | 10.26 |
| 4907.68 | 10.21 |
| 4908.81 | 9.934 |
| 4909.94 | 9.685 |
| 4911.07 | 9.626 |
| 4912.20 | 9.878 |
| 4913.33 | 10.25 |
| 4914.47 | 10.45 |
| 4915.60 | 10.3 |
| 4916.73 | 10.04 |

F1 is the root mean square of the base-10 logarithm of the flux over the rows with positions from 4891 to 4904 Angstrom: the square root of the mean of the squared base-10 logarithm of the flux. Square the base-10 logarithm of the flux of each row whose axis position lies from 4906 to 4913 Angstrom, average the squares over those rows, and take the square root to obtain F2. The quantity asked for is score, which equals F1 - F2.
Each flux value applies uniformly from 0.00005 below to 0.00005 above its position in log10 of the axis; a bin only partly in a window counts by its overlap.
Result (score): 0.019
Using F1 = 1.02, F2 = 1.00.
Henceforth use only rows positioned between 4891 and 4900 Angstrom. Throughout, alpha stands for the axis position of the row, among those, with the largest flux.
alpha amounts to 4896.39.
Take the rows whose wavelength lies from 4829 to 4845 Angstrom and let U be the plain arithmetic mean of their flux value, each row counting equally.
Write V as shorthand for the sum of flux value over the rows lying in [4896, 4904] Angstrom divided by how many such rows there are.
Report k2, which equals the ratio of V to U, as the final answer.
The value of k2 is 0.99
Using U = 10.4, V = 10.3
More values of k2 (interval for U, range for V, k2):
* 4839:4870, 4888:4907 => 1.11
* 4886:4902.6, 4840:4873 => 0.90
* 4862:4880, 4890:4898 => 1.10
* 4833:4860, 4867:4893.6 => 1.03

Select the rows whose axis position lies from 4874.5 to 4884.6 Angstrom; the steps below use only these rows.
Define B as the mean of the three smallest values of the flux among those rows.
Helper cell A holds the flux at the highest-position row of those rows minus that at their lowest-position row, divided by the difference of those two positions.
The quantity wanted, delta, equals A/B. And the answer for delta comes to 0.003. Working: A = 0.033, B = 10.0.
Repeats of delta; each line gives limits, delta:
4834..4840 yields -0.001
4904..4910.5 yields -0.005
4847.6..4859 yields -0.017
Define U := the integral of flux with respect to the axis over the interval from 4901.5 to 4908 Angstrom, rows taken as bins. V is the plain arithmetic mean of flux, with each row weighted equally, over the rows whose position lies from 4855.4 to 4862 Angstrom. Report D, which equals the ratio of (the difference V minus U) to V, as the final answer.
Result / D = -7.29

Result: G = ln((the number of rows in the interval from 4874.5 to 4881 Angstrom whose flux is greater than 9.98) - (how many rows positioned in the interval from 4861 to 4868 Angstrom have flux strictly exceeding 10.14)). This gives 1.79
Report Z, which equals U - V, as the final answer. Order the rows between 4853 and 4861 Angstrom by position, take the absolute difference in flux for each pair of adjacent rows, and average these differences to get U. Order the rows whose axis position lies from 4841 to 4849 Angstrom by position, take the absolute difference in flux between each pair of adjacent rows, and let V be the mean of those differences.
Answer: 0.33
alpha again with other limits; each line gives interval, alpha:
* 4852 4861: 4852.62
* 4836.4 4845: 4841.46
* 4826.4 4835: 4833.66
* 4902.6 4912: 4906.55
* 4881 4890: 4881.76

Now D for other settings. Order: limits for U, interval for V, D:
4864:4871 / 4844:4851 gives -5.46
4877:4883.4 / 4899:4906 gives -5.68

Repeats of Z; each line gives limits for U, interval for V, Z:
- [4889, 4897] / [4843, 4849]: -0.14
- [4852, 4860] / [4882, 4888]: 0.28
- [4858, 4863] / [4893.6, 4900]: 0.38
